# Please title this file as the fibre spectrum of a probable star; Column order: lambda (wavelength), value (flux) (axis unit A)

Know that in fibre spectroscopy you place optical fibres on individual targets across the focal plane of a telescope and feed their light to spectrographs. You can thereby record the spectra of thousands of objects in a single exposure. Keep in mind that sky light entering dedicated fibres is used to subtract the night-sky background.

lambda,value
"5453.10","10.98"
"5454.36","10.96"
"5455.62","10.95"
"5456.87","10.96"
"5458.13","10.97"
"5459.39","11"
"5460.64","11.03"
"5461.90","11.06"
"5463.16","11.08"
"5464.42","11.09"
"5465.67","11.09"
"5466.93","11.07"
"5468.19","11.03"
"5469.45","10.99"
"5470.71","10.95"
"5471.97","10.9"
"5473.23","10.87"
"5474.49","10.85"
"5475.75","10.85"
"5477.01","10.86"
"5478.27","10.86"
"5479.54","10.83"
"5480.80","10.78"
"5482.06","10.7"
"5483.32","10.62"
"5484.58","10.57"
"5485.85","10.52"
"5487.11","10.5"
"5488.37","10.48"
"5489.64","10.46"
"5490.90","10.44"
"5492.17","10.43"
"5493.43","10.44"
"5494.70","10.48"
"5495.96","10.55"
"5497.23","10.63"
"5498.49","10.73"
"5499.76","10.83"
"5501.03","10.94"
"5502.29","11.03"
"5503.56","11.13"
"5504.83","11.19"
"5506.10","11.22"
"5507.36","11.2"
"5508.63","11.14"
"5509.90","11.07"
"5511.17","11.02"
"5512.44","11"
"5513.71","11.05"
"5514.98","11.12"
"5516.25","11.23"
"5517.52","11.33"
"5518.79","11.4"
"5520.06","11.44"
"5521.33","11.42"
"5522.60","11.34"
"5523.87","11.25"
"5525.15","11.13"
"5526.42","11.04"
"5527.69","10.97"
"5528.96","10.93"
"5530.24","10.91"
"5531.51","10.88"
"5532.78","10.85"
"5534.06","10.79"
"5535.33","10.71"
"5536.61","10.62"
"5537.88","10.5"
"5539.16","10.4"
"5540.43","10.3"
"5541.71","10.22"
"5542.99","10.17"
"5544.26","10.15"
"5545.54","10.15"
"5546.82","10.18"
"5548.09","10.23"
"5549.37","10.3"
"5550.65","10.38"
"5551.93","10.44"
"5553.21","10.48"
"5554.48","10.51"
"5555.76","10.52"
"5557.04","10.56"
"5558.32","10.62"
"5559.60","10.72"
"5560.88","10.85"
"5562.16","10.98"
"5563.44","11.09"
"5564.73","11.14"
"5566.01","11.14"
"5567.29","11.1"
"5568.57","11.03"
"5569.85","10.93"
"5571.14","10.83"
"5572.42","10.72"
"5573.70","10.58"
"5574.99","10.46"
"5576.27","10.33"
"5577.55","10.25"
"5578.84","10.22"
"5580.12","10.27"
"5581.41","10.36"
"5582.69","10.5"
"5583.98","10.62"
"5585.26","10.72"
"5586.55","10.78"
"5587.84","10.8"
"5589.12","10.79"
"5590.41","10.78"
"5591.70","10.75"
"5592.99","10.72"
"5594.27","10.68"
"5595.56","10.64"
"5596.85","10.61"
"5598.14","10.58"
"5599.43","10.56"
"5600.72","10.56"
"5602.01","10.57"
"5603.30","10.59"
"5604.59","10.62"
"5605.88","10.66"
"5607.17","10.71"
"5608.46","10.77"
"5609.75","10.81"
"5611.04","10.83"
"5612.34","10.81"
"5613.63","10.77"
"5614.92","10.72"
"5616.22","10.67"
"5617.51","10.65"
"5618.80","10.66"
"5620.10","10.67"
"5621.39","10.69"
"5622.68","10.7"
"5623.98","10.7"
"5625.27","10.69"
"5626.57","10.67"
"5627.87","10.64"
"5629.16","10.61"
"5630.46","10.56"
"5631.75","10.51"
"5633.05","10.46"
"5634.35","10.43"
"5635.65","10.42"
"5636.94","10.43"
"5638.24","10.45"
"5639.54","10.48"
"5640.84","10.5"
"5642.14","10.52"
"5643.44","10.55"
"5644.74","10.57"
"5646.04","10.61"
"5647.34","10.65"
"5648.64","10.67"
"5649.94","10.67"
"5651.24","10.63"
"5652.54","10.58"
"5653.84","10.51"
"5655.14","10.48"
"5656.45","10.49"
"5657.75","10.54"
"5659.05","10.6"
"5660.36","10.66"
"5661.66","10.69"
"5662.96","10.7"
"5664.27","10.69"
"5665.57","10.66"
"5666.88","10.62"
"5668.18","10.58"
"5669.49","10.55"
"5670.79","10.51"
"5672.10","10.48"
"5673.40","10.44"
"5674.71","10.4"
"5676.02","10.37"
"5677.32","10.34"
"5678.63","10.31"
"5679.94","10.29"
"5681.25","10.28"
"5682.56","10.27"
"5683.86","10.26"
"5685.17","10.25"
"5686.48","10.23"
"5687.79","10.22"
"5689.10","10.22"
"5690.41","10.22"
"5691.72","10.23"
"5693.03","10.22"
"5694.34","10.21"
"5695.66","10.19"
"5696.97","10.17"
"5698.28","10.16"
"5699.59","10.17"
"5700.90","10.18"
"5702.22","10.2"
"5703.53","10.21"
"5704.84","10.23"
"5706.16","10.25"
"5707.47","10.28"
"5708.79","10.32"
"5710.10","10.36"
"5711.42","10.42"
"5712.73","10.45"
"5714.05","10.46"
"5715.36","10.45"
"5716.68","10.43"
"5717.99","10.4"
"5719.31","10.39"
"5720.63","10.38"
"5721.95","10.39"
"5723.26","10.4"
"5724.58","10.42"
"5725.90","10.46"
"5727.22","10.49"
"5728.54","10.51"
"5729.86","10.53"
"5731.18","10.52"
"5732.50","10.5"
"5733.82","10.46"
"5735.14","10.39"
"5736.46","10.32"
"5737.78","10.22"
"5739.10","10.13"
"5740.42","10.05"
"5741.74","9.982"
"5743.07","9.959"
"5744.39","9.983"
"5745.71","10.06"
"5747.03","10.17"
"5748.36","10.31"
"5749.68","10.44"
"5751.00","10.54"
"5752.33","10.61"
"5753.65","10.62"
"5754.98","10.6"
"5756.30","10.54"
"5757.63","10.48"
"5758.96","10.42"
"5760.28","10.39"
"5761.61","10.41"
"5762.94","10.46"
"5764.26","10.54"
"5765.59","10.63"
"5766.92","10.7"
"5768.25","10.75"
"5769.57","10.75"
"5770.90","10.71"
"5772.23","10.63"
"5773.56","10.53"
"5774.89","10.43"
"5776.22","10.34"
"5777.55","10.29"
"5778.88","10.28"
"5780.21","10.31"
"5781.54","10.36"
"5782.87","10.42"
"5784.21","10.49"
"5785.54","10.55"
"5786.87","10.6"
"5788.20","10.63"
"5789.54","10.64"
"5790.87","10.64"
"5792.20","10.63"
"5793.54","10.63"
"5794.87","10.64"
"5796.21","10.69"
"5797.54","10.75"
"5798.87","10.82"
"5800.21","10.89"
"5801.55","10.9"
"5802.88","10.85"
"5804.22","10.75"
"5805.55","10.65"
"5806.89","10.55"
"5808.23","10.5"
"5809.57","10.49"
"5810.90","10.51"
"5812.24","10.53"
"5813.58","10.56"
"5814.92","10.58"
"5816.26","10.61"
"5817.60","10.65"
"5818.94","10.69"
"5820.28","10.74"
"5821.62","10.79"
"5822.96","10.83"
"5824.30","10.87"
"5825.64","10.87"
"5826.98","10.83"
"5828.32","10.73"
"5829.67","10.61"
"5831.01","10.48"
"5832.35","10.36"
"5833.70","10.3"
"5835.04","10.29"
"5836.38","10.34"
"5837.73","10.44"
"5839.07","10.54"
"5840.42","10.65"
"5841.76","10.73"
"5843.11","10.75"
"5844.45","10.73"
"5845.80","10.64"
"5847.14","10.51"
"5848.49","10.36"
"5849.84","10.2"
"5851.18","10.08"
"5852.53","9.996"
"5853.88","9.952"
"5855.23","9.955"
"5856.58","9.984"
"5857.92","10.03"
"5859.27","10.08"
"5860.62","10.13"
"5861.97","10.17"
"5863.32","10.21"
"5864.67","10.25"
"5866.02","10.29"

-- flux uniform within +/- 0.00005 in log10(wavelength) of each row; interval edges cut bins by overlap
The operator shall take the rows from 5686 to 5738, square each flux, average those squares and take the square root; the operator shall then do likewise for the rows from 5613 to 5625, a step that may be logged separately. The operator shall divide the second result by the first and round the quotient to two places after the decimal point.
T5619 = 1.03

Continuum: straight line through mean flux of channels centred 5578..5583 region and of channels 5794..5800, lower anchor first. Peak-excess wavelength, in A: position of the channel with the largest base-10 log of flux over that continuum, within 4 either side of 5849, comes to 5845.80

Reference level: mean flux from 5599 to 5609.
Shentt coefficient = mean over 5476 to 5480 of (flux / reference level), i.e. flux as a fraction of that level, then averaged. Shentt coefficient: 1.02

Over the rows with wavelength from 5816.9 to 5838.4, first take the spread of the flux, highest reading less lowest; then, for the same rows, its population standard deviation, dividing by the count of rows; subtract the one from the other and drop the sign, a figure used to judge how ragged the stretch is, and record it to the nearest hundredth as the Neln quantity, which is 0.37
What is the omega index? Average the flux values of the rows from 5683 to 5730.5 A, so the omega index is 10.3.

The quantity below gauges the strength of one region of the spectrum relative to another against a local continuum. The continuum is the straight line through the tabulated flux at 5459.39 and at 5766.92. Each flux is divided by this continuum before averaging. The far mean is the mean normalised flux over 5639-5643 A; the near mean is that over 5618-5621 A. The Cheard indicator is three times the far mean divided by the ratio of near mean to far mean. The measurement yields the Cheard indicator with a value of 2.87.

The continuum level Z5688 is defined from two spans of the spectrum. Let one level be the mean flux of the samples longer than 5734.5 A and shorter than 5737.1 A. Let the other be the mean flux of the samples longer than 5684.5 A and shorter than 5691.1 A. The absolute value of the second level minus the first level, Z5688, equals 0.13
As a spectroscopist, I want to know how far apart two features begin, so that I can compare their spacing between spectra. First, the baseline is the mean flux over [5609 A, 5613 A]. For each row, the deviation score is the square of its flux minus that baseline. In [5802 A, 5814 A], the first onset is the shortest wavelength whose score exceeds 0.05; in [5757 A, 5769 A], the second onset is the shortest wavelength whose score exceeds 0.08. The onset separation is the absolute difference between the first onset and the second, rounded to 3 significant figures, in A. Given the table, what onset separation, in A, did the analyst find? 49.3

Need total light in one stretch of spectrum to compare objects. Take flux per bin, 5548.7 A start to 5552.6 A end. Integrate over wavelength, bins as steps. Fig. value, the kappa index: 40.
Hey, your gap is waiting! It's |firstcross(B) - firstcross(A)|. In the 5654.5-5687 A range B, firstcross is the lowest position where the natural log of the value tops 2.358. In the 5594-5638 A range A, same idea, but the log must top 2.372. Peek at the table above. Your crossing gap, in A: 50.6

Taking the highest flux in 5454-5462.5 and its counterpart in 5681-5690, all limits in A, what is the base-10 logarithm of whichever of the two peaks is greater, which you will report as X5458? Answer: 1.04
